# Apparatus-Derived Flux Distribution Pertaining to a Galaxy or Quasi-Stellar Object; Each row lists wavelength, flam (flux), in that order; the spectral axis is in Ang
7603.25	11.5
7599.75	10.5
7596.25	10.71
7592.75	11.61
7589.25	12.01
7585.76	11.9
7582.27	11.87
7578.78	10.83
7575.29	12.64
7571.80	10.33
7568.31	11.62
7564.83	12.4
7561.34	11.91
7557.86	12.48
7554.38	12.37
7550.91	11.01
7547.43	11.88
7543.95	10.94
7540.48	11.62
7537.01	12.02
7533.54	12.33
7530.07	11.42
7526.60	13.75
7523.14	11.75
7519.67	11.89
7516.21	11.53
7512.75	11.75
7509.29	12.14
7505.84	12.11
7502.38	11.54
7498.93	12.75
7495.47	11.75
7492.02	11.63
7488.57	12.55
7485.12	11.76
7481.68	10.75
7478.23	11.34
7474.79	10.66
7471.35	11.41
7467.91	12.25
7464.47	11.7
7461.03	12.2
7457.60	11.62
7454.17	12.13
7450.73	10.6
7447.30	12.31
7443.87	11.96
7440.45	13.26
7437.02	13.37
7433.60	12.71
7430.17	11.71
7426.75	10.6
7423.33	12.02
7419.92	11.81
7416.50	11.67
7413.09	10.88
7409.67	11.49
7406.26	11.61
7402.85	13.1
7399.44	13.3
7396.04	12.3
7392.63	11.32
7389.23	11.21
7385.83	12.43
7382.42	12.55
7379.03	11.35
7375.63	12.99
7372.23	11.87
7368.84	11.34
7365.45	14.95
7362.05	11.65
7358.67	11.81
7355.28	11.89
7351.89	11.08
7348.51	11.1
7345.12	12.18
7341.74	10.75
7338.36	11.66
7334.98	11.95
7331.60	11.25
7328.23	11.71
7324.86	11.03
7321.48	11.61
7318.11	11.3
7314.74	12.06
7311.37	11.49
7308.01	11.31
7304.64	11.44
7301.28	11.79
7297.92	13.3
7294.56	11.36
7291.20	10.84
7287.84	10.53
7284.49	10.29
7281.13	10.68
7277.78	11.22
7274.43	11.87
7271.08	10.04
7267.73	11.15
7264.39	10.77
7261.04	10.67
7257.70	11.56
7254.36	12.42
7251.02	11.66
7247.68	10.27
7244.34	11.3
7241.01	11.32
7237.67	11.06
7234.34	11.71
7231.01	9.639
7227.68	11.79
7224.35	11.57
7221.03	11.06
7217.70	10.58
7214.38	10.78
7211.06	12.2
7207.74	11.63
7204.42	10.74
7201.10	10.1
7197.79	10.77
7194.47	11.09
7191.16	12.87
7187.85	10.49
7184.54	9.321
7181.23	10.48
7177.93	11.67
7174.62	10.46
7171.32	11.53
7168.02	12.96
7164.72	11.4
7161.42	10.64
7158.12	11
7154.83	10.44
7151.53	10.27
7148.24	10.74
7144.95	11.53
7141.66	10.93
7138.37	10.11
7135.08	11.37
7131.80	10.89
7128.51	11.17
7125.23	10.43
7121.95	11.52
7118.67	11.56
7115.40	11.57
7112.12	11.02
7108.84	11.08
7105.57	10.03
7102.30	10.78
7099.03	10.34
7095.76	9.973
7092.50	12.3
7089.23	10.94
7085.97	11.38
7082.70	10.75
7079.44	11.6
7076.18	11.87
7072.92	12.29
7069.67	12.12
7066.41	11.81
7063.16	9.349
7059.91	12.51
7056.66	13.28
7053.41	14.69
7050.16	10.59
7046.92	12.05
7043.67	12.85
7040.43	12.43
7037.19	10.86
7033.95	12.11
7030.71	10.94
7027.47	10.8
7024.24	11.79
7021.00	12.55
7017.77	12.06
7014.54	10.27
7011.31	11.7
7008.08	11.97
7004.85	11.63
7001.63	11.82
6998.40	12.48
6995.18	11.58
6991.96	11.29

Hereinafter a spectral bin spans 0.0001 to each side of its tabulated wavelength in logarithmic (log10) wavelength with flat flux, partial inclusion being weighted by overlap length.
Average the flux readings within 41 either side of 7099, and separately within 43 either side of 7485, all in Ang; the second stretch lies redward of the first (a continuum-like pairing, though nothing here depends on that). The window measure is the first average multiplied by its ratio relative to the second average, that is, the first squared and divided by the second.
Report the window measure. 10.5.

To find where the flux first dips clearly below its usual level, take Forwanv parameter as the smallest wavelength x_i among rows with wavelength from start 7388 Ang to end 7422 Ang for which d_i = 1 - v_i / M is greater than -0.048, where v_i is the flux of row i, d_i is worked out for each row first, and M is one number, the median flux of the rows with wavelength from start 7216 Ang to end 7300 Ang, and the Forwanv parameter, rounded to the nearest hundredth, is 7389.23 Ang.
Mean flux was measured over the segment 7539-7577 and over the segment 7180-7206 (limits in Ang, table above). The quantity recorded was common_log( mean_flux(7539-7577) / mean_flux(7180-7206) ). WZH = 0.039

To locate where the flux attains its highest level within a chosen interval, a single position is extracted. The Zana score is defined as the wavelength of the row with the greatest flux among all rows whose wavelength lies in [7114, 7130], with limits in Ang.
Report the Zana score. 7115.40 Ang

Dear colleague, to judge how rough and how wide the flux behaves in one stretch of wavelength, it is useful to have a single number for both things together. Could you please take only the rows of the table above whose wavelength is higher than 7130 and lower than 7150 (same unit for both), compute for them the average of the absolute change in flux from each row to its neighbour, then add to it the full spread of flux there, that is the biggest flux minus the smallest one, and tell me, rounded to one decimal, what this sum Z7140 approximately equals 2.2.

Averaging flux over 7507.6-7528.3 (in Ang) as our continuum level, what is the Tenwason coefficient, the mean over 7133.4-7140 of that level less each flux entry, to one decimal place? 1.4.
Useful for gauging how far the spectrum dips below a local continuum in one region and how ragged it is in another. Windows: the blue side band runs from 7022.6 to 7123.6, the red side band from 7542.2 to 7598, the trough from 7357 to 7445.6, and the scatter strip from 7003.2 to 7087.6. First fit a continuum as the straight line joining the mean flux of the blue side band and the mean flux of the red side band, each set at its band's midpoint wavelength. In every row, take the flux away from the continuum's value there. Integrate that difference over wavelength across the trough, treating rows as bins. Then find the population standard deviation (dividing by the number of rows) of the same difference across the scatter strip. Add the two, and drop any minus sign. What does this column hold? 45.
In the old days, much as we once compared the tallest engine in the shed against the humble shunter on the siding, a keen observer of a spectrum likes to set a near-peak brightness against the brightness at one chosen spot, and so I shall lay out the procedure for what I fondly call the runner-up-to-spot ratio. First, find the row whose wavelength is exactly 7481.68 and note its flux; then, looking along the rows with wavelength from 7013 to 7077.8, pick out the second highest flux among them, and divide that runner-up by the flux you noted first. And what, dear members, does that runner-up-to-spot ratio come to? 1.24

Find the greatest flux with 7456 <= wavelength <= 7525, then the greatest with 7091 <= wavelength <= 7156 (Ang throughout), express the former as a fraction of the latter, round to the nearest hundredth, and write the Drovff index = 1.04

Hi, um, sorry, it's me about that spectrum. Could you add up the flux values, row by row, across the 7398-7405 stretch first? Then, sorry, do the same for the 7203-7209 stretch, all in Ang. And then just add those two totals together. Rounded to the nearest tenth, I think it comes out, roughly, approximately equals 48.8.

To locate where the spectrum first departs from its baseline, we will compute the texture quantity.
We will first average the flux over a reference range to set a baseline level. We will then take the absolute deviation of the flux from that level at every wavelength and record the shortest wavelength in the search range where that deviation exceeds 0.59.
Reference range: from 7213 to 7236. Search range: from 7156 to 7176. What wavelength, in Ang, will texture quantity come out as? 7168.02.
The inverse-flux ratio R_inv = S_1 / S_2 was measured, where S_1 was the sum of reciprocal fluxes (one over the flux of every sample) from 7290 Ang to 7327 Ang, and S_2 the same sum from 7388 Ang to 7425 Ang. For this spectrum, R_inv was 1.02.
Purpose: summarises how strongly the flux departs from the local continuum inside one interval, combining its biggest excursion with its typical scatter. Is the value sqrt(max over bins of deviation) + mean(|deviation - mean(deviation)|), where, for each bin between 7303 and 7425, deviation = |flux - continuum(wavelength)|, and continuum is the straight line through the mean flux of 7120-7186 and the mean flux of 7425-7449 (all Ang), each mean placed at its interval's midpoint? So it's 2.09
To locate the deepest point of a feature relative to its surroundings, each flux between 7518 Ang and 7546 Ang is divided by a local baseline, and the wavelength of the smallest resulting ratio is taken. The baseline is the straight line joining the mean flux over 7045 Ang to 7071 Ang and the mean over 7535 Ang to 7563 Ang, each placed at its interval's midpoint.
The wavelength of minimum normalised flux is 7543.95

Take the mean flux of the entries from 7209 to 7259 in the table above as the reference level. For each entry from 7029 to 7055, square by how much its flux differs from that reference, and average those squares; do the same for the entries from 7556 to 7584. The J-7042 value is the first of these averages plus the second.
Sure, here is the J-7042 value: 3.0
